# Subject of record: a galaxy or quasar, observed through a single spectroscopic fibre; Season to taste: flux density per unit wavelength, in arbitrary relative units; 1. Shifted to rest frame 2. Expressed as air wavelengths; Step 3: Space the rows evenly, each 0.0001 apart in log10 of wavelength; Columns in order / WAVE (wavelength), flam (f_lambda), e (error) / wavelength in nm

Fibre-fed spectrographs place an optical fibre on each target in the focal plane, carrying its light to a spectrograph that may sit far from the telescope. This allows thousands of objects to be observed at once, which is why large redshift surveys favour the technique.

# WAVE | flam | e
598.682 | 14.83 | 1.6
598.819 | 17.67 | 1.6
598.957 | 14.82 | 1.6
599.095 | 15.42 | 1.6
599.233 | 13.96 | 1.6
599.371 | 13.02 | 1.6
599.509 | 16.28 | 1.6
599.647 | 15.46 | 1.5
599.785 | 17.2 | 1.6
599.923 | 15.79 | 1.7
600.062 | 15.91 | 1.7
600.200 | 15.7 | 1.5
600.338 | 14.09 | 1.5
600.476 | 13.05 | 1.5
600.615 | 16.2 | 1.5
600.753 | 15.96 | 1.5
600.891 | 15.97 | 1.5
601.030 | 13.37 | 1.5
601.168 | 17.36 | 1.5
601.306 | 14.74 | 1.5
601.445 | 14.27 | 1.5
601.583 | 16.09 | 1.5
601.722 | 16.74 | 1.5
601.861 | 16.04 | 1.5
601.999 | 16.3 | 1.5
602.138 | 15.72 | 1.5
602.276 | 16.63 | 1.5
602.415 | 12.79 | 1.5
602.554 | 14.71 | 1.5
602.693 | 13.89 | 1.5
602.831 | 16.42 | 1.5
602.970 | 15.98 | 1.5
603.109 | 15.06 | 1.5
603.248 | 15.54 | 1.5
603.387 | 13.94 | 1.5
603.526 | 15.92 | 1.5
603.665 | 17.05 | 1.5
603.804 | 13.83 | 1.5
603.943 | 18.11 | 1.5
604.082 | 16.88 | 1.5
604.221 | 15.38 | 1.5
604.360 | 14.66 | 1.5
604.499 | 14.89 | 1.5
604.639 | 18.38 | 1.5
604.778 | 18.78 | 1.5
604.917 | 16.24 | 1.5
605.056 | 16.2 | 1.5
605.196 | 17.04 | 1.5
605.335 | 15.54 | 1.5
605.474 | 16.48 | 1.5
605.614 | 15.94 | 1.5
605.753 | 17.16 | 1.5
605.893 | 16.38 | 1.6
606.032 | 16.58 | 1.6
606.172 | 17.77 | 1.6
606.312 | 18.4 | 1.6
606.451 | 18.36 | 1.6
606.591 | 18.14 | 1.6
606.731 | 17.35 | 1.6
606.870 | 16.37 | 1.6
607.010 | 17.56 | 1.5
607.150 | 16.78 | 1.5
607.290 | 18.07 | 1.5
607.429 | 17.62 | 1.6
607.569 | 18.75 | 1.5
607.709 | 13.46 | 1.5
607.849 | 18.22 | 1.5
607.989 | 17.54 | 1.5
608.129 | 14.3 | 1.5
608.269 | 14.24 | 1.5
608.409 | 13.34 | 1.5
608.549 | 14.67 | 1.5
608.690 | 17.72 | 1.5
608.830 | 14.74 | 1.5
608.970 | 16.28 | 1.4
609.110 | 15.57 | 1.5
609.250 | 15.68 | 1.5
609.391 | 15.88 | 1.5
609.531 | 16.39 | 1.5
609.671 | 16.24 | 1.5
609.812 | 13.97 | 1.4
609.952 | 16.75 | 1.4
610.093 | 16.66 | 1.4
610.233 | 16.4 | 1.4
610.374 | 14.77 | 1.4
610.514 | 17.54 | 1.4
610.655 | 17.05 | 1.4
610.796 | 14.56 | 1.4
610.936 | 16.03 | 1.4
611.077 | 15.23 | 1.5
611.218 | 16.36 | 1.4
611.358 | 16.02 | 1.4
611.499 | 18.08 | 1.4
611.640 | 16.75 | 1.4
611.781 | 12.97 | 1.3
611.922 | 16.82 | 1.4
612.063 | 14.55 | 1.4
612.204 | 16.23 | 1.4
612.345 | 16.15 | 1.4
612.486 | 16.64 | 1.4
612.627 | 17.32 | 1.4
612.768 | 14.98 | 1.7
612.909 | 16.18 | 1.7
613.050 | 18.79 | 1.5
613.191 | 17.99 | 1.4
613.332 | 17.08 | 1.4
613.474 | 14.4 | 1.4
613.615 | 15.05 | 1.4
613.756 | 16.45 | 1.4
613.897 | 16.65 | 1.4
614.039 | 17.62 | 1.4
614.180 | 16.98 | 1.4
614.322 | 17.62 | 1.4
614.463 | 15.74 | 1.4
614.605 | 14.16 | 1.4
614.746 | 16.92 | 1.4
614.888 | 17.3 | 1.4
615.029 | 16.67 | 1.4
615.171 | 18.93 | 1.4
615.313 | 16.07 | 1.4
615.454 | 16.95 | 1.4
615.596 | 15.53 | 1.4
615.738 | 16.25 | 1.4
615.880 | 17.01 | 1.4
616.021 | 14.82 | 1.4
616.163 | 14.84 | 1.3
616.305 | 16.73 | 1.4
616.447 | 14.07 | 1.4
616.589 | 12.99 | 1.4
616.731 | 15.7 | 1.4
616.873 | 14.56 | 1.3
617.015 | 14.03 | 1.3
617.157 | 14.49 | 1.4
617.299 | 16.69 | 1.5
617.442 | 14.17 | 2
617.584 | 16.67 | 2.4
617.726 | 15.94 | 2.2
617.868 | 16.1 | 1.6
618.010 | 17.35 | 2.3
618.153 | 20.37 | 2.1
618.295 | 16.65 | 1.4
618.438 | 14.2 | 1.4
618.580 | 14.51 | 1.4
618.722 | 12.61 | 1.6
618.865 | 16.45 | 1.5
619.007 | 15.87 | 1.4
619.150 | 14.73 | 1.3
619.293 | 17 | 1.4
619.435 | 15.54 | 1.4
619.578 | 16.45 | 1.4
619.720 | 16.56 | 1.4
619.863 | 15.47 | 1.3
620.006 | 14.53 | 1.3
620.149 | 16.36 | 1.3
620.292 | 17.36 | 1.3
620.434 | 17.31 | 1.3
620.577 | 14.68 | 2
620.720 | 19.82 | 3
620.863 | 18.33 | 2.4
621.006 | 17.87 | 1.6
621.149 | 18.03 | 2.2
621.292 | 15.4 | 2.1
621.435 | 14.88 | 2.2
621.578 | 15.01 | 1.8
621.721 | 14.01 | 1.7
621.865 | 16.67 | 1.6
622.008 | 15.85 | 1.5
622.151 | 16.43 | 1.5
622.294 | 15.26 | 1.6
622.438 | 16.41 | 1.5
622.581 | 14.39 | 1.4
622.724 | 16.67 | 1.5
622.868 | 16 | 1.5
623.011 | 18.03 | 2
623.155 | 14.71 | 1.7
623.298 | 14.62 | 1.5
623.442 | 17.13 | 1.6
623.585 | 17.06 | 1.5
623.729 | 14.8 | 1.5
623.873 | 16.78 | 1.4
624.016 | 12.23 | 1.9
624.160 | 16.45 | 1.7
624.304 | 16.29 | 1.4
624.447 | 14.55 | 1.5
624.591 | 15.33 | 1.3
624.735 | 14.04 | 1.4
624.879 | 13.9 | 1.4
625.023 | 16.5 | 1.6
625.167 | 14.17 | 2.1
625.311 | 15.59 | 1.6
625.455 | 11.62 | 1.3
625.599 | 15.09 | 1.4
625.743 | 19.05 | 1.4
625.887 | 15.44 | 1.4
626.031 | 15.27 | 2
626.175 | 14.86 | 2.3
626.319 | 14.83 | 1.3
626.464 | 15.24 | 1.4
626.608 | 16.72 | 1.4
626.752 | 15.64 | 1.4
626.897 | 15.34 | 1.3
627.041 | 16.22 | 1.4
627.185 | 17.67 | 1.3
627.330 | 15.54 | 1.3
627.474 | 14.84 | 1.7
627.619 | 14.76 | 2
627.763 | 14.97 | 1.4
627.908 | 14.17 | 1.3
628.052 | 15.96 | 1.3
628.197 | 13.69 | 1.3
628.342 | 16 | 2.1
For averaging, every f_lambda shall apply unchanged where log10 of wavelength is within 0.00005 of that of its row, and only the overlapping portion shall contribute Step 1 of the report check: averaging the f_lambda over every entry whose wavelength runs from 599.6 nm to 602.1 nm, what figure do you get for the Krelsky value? 15.6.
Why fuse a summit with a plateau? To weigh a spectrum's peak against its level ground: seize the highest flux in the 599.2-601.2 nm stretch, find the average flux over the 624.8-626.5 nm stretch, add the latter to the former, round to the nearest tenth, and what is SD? 32.5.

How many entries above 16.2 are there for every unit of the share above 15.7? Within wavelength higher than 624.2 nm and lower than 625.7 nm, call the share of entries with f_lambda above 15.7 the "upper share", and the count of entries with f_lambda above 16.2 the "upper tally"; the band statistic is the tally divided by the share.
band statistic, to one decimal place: 10.0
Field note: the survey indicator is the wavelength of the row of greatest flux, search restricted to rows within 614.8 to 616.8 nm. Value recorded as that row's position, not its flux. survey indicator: 615.171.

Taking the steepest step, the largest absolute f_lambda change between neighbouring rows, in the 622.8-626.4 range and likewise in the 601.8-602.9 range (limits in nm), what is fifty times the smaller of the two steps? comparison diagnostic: 192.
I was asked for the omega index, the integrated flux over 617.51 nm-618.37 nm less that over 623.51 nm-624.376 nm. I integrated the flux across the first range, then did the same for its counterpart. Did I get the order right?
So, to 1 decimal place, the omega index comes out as 1.2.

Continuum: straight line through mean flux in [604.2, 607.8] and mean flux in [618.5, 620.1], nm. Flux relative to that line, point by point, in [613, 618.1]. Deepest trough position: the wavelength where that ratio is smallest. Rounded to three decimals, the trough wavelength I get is 616.589 nm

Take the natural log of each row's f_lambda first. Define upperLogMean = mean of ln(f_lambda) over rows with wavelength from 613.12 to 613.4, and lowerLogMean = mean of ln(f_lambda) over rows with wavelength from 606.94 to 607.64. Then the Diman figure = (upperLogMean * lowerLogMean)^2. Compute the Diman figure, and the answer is 68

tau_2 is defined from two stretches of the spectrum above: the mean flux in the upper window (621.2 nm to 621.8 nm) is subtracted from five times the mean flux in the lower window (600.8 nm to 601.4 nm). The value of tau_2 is 62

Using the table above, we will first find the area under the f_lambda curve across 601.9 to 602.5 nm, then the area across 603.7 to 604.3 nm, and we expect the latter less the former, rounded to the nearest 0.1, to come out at 0.4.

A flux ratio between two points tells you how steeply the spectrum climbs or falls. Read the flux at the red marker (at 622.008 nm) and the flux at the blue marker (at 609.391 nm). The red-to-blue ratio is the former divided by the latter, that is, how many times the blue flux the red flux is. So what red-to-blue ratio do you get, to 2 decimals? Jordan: 1.00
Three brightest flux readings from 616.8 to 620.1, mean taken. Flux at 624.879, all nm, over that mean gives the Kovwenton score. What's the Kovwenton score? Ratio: 0.76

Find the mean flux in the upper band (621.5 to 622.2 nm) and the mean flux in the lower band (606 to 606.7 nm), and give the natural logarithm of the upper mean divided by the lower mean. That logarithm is -0.14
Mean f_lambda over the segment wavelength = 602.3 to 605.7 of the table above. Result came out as 15.8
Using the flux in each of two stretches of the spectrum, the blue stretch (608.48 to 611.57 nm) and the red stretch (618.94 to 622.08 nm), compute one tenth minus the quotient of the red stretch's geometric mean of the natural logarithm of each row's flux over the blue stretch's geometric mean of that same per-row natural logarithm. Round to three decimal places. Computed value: -0.904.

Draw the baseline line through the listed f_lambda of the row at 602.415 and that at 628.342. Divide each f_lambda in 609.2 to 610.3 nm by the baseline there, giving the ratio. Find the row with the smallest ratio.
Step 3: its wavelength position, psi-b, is 609.812 nm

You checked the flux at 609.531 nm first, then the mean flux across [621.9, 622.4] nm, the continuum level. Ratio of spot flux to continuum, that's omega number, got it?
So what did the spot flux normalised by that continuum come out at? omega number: 1.03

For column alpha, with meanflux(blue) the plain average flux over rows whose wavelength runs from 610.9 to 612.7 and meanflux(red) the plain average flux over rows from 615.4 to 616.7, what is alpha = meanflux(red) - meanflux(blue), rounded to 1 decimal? -0.6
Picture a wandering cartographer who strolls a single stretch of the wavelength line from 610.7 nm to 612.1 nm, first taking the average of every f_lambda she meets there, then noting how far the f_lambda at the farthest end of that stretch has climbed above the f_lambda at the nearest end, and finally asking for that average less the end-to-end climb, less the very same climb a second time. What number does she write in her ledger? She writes 16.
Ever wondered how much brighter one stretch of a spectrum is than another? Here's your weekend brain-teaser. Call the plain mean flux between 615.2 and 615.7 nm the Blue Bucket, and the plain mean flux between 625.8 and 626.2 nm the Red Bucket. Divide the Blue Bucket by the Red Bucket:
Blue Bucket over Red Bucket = 1.07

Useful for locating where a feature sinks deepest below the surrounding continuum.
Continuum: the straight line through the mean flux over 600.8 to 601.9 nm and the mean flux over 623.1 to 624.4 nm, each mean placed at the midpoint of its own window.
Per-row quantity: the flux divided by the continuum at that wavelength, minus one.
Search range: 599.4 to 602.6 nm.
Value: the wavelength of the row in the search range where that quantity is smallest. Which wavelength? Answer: 602.415 nm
